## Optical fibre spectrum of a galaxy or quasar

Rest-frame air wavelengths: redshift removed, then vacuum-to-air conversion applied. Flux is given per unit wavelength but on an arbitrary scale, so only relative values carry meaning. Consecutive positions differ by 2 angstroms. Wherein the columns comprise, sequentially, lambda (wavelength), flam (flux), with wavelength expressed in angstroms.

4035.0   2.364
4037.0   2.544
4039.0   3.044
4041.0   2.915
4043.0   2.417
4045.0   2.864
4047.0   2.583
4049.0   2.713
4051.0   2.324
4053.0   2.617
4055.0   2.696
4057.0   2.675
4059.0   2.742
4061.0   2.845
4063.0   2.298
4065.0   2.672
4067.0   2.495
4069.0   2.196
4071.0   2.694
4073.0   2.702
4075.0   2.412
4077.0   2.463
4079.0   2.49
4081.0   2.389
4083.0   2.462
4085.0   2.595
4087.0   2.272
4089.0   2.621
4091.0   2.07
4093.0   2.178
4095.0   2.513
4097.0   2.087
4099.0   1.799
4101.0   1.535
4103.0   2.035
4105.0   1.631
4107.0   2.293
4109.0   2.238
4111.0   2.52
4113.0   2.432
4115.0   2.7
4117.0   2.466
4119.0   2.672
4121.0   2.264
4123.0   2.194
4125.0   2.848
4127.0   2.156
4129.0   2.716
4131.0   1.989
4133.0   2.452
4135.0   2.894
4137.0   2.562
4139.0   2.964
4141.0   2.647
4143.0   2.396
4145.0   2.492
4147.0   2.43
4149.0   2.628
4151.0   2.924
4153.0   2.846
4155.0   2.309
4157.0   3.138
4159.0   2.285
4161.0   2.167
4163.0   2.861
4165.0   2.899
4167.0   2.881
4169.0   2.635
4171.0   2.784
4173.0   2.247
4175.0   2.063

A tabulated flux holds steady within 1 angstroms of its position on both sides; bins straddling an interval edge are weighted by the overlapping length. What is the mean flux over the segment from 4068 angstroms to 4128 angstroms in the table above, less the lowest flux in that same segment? 0.80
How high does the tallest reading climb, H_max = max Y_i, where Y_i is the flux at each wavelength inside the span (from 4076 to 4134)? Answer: 2.848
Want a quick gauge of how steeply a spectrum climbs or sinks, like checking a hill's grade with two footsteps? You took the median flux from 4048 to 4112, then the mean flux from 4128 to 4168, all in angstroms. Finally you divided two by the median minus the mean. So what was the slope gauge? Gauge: -12.4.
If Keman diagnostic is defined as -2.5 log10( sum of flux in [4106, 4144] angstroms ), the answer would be -4.2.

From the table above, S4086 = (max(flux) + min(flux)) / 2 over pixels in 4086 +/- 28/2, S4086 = 2.25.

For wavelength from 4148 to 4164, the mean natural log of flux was 0.96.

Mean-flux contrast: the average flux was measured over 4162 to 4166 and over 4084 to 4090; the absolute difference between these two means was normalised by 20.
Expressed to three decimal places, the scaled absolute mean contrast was 0.019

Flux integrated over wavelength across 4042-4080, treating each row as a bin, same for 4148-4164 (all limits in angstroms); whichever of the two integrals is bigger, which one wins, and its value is 98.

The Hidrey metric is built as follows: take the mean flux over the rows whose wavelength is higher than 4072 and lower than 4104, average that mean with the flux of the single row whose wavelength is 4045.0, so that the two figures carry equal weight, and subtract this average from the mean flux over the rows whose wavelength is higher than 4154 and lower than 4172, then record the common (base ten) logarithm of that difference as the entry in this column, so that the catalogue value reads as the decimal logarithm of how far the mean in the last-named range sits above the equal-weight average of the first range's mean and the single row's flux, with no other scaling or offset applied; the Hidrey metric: -1.07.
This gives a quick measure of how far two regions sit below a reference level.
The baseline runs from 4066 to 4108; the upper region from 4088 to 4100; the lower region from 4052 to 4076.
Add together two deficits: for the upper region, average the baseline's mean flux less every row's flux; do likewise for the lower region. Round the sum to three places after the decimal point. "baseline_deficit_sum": -0.233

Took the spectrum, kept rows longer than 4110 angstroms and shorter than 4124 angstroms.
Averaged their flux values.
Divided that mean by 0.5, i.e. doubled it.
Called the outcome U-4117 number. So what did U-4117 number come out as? 4.9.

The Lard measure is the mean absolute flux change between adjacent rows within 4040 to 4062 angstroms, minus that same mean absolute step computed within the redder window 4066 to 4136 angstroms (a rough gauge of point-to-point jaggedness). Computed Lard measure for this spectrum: -0.088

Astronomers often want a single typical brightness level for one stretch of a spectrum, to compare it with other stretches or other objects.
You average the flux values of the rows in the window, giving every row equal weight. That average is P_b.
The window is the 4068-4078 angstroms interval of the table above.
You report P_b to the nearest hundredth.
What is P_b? 2.49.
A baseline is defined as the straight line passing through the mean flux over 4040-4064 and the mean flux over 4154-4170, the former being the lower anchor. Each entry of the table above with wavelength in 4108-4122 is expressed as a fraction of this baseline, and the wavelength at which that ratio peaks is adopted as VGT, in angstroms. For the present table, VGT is 4115.0 angstroms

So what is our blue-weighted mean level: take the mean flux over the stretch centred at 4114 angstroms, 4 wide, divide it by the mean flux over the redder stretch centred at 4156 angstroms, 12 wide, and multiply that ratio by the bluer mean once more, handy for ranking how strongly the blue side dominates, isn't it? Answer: 2.52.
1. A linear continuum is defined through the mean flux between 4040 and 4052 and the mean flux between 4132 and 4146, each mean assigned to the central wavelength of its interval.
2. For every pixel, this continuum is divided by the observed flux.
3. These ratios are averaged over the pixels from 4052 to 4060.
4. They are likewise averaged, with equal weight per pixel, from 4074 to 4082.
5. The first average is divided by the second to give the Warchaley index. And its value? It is 0.91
